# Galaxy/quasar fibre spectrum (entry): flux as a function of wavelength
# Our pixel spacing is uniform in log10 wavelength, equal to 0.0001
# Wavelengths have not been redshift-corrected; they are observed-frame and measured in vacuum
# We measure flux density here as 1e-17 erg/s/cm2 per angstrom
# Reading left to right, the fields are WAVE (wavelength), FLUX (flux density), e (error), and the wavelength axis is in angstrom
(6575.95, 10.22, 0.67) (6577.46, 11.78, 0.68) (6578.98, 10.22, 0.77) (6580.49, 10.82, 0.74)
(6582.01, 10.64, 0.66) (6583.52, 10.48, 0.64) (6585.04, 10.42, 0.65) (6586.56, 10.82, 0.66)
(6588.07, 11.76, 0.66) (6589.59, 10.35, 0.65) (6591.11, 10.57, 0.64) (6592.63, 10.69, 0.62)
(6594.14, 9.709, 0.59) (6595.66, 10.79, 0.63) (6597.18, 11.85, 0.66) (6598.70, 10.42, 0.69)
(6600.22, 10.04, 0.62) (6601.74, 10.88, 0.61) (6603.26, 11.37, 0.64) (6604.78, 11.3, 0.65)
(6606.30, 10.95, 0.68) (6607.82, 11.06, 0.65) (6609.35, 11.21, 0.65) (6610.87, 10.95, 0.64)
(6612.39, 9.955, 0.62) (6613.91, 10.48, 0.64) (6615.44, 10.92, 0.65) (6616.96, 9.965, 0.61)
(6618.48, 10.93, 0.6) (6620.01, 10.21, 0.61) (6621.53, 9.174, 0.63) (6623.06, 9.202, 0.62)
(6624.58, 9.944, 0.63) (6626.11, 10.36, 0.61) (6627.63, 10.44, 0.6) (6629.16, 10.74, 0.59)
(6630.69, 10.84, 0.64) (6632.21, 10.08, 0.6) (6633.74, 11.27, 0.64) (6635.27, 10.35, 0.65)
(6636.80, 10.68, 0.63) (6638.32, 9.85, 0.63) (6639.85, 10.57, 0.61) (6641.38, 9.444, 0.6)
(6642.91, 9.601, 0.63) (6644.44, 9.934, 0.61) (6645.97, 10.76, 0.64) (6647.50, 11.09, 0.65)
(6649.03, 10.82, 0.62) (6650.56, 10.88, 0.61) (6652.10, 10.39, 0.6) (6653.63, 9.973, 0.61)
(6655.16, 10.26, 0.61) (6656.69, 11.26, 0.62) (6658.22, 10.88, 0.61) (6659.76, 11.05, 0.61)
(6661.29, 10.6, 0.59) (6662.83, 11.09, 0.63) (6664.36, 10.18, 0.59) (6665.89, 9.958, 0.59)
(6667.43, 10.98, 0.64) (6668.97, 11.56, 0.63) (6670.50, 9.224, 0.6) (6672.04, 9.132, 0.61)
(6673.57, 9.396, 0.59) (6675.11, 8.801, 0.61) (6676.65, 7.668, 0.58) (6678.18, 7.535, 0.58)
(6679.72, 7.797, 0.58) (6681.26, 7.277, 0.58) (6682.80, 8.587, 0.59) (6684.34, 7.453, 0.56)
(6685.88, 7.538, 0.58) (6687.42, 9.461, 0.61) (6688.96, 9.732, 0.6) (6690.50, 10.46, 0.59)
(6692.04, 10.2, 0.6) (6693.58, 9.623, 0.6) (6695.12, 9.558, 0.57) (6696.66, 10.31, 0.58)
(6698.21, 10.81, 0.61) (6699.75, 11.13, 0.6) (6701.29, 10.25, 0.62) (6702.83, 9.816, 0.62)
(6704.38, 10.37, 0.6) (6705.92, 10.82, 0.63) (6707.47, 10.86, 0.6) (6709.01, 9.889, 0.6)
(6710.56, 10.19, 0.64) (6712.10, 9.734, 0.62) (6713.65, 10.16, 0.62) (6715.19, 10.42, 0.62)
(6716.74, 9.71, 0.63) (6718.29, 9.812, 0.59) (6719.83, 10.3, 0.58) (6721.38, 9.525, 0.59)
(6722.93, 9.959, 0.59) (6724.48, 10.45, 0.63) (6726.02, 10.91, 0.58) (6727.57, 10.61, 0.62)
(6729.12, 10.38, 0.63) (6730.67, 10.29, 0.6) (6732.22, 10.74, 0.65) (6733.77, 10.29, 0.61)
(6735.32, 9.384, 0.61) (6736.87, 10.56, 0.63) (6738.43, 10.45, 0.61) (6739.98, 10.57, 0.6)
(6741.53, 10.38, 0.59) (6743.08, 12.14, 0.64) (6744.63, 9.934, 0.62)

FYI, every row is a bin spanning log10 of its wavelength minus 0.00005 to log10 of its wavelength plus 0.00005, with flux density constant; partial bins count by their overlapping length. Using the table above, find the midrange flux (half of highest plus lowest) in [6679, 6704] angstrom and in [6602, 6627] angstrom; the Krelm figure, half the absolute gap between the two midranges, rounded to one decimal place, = 0.5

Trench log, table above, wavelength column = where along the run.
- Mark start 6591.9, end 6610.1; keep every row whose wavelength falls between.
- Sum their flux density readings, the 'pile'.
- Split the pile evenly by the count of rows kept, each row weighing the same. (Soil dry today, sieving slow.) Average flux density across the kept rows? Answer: 10.9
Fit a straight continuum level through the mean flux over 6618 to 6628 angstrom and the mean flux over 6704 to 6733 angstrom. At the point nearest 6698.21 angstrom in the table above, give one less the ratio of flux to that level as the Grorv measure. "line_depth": -0.06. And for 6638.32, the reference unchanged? 0.02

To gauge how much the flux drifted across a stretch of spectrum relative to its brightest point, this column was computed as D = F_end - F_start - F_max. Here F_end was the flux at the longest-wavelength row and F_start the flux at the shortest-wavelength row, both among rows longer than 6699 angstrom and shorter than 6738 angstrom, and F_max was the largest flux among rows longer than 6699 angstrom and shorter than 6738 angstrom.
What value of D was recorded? -11.7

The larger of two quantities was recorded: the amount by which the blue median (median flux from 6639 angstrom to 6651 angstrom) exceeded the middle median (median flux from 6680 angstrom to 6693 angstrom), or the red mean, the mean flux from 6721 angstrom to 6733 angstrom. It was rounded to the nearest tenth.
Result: 10.4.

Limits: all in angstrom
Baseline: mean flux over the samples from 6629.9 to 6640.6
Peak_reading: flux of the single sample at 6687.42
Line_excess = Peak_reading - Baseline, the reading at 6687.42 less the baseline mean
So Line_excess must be -1.06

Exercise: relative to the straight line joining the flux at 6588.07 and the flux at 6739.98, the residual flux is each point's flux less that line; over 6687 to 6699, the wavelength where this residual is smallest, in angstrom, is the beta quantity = 6687.42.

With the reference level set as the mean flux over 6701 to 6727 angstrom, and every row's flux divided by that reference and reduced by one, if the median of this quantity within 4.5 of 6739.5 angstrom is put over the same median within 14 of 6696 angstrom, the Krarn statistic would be -2.2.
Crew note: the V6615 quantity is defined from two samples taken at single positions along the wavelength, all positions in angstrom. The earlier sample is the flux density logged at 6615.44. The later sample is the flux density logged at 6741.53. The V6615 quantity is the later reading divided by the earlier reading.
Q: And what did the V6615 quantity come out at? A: 0.95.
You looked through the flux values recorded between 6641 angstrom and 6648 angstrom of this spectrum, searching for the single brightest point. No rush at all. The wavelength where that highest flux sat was 6647.50 angstrom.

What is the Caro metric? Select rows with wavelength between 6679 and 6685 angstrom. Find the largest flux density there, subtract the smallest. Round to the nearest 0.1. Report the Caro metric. 1.3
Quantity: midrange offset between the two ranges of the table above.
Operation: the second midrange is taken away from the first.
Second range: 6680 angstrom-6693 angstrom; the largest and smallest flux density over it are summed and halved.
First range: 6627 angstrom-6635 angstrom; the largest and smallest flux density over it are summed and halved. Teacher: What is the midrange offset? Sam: 1.8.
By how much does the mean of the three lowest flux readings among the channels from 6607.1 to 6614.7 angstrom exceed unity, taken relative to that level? 9.5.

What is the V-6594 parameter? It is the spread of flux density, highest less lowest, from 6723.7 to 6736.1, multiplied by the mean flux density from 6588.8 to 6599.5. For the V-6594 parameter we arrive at 16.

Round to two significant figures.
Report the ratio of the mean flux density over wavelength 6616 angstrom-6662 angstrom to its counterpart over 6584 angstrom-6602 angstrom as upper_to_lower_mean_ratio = 0.97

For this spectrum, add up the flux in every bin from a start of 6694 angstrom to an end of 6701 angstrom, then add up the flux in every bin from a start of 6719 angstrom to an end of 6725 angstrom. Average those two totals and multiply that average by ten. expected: 410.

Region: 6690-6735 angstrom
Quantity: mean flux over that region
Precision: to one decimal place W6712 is 10.3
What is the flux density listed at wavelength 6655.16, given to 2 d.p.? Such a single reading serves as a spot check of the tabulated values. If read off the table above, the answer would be 10.26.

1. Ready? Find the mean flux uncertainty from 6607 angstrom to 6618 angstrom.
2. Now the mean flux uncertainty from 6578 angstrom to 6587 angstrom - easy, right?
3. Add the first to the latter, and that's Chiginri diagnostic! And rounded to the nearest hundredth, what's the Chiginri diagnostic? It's 1.32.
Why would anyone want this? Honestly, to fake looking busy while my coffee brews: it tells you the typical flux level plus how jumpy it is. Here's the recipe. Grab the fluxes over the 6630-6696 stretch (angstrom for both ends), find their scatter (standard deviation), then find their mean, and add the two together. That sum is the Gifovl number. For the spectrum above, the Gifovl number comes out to 11.0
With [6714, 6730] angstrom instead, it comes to 10.6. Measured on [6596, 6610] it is 11.5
